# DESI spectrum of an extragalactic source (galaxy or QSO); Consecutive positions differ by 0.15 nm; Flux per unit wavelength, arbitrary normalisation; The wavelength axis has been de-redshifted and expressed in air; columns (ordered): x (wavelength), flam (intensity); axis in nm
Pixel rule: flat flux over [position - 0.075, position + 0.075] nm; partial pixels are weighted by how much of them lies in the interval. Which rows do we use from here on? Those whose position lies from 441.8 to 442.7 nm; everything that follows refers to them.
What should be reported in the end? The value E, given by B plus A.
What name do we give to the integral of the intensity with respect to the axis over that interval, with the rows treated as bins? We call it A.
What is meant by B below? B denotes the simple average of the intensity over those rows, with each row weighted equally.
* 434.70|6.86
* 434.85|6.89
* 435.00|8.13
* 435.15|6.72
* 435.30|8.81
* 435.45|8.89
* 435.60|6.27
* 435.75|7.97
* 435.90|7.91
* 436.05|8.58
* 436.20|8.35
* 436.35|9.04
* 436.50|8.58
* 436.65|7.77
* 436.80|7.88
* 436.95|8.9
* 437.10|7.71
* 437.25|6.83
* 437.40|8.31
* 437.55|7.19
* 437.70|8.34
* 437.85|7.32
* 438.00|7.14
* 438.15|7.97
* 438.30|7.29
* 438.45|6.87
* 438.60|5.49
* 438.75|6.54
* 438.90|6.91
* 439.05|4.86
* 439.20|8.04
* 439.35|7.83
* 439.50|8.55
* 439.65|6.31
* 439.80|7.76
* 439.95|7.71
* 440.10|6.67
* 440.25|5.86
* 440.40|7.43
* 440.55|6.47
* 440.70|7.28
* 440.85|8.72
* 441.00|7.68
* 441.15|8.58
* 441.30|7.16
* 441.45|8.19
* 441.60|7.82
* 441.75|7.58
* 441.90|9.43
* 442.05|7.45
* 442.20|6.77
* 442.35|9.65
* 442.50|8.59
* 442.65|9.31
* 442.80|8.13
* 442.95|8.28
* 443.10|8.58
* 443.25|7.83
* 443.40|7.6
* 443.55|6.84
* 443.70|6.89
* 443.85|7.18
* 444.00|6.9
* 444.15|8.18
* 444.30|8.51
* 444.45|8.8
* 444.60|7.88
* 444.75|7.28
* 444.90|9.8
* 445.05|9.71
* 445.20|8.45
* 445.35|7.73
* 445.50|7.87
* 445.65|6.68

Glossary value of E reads 16.2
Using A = 7.6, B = 8.5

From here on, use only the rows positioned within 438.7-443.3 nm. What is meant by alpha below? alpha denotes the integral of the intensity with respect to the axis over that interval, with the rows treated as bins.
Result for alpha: 35.3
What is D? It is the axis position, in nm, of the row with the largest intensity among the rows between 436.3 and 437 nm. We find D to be 436.35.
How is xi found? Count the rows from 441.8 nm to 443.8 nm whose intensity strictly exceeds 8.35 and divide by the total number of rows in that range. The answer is 0.38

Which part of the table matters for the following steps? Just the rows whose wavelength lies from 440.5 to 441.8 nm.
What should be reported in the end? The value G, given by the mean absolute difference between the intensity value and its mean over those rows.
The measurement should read 0.54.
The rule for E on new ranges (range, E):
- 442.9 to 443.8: 14.5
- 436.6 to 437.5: 15.0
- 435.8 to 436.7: 15.9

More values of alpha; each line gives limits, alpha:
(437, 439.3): 16.4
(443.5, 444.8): 9.9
